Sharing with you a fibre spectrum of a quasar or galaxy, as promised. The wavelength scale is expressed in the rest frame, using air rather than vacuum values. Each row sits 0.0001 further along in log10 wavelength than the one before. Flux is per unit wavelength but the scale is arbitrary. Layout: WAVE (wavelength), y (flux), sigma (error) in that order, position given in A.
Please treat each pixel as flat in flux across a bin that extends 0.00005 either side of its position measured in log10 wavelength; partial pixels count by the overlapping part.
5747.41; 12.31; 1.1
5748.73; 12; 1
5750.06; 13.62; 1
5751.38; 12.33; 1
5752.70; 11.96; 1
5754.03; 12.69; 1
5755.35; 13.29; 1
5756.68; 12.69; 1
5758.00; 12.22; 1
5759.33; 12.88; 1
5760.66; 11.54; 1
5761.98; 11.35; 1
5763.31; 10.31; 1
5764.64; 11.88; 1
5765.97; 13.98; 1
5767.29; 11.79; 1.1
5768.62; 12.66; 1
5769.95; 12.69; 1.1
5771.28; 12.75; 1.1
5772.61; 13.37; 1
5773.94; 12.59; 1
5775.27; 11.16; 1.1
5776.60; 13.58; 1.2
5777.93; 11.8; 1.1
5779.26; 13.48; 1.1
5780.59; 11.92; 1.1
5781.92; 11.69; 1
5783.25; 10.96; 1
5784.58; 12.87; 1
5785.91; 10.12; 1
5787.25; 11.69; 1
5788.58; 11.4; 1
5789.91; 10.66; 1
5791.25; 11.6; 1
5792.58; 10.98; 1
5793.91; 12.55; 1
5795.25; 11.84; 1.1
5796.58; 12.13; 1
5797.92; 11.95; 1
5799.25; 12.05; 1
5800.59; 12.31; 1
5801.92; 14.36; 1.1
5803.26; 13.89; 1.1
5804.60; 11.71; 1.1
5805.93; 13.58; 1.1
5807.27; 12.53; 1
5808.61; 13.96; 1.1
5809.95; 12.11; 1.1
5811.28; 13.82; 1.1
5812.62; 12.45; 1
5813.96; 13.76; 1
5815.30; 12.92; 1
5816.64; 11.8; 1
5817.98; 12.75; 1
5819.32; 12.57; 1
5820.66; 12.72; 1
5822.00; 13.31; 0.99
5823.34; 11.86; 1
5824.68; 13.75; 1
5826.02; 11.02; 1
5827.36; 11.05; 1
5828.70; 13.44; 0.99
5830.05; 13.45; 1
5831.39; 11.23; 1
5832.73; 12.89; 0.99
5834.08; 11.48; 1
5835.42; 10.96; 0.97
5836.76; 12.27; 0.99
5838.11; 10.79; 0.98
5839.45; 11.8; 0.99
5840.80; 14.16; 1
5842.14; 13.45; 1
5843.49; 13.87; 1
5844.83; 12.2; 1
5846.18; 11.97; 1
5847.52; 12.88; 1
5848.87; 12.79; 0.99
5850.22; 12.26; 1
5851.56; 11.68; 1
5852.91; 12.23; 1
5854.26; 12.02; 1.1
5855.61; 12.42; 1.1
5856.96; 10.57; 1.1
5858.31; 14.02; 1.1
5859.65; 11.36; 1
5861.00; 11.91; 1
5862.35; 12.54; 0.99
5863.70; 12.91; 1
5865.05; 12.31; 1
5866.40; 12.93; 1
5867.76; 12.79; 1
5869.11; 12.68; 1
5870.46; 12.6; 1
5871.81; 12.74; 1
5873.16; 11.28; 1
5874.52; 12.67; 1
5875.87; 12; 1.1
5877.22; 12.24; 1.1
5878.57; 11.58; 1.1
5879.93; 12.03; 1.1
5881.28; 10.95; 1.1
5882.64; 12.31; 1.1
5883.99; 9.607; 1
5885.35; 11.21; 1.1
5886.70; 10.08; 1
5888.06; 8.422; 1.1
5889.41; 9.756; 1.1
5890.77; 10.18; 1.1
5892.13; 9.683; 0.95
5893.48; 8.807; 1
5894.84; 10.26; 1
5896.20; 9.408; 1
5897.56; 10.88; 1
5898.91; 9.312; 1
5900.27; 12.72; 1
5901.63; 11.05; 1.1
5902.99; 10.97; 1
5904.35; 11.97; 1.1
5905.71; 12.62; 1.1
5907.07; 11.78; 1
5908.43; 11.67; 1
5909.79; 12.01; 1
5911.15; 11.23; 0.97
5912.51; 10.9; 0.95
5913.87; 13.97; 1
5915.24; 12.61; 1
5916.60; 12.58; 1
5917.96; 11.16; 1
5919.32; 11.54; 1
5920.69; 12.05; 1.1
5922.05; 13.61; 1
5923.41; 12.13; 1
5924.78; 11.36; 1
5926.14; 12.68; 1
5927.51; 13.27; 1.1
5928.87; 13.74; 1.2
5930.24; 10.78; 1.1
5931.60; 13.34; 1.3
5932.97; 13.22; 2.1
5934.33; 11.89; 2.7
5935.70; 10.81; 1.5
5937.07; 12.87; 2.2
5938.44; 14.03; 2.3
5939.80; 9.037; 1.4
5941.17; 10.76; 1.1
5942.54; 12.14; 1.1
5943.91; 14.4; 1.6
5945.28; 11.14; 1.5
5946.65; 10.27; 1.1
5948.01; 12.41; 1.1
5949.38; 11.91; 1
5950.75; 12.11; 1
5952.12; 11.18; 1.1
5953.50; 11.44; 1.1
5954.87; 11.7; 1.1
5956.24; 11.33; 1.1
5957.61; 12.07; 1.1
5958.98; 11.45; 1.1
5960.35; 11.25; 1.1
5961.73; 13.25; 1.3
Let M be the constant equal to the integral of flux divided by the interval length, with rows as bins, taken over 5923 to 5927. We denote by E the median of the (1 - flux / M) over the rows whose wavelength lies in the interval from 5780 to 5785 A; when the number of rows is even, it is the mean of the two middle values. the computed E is 0.02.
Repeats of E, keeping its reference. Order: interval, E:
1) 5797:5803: -0.01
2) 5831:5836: 0.06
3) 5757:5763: 0.02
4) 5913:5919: -0.04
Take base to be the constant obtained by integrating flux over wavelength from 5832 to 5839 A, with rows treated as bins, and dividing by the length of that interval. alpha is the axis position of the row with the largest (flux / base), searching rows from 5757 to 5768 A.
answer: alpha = 5765.97 A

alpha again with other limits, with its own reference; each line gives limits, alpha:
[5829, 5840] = 5830.05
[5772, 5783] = 5776.60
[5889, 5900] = 5897.56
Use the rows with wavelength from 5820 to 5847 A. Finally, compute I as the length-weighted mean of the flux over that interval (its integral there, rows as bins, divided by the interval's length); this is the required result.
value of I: 12.4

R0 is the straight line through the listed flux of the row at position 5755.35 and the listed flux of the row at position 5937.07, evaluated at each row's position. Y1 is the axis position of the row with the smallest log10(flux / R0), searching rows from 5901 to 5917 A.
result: 5912.51 A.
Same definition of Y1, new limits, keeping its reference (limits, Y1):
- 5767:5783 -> 5775.27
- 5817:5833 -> 5826.02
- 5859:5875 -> 5873.16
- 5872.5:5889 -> 5888.06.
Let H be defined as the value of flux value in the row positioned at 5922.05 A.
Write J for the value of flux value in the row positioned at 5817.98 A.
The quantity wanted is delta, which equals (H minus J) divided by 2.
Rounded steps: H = 13.61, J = 12.75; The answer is 0.4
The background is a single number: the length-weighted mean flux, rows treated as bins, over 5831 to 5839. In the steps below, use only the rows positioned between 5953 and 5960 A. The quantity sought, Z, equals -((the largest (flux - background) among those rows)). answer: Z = -0.4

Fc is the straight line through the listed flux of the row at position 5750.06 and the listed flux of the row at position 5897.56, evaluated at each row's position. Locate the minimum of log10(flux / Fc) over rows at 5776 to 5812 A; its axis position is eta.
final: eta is 5785.91 A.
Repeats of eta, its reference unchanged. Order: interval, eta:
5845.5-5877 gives 5856.96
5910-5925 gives 5912.51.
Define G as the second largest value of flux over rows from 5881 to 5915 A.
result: 12.72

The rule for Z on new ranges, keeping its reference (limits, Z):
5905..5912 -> -1.0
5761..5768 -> -2.4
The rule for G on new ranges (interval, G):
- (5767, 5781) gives 13.48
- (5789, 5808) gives 13.89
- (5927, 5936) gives 13.34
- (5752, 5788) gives 13.58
